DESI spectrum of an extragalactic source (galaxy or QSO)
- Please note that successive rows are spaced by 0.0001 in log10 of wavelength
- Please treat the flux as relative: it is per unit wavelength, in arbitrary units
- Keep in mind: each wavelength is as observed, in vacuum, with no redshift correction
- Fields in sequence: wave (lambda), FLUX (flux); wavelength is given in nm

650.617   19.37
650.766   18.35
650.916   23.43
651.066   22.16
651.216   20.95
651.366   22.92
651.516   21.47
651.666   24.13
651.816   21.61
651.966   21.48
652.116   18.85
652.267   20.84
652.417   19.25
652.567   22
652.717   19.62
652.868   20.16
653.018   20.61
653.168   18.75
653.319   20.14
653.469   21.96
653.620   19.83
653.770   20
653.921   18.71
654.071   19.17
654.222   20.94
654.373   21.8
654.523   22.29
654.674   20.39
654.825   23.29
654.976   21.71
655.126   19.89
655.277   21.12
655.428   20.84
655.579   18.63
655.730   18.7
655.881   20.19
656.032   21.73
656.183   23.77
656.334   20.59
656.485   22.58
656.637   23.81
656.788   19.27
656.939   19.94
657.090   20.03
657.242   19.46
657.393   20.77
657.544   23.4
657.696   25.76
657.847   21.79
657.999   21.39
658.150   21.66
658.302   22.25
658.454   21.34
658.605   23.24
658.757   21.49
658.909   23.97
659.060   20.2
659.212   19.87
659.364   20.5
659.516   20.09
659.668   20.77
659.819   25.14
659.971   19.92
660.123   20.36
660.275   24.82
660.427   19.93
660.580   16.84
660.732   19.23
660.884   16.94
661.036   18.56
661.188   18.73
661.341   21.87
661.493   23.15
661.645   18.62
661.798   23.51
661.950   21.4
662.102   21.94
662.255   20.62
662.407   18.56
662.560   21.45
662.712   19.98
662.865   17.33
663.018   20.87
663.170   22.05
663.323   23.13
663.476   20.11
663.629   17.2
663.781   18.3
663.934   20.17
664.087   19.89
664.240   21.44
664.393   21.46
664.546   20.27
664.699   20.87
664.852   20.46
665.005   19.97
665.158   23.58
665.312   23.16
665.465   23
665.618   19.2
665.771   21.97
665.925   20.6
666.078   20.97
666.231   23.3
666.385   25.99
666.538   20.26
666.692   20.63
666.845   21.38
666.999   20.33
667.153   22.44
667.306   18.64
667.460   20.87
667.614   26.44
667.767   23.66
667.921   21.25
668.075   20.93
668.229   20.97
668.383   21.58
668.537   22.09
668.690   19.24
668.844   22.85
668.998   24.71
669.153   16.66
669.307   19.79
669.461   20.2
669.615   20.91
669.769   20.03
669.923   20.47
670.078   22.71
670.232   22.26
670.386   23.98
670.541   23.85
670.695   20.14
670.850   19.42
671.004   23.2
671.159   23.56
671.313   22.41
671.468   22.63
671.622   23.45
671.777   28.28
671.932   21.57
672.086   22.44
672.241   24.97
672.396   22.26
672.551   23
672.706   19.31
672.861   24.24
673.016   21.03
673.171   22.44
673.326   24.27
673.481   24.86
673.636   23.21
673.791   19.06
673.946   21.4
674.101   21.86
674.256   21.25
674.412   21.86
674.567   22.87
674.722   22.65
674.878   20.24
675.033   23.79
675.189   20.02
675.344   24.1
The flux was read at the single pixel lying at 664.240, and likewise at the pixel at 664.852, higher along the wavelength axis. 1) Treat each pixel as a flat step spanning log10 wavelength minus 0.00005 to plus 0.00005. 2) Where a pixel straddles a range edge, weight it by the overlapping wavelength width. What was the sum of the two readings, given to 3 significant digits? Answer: 41.9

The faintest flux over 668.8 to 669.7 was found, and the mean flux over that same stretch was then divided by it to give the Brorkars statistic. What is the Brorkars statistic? 1.25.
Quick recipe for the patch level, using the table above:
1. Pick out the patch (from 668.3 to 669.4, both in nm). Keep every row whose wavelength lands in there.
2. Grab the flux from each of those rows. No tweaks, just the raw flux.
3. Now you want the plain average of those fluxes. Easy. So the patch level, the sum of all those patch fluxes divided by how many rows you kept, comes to 21.0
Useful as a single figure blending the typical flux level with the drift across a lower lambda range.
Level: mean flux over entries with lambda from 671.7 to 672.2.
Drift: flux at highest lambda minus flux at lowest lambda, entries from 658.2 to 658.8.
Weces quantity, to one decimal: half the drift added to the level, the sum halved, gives 11.9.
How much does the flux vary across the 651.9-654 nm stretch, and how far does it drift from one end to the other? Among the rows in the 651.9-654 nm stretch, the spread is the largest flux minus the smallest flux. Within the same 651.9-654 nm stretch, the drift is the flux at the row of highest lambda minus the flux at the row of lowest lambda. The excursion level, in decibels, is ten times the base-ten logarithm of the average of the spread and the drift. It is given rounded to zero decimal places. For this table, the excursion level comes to -6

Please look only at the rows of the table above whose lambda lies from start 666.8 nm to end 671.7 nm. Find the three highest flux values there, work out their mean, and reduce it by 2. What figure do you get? 23.0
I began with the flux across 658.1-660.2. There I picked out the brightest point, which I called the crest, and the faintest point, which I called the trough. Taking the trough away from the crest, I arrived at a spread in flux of 5.3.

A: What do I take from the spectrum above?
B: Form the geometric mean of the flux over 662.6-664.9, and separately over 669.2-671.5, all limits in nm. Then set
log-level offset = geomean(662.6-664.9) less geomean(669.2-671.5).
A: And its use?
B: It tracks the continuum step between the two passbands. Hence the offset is -1.5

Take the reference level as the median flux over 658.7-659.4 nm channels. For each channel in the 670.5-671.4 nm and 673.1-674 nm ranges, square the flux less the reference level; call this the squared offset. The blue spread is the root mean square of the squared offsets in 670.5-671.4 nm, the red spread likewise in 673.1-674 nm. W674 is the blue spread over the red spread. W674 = 0.67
